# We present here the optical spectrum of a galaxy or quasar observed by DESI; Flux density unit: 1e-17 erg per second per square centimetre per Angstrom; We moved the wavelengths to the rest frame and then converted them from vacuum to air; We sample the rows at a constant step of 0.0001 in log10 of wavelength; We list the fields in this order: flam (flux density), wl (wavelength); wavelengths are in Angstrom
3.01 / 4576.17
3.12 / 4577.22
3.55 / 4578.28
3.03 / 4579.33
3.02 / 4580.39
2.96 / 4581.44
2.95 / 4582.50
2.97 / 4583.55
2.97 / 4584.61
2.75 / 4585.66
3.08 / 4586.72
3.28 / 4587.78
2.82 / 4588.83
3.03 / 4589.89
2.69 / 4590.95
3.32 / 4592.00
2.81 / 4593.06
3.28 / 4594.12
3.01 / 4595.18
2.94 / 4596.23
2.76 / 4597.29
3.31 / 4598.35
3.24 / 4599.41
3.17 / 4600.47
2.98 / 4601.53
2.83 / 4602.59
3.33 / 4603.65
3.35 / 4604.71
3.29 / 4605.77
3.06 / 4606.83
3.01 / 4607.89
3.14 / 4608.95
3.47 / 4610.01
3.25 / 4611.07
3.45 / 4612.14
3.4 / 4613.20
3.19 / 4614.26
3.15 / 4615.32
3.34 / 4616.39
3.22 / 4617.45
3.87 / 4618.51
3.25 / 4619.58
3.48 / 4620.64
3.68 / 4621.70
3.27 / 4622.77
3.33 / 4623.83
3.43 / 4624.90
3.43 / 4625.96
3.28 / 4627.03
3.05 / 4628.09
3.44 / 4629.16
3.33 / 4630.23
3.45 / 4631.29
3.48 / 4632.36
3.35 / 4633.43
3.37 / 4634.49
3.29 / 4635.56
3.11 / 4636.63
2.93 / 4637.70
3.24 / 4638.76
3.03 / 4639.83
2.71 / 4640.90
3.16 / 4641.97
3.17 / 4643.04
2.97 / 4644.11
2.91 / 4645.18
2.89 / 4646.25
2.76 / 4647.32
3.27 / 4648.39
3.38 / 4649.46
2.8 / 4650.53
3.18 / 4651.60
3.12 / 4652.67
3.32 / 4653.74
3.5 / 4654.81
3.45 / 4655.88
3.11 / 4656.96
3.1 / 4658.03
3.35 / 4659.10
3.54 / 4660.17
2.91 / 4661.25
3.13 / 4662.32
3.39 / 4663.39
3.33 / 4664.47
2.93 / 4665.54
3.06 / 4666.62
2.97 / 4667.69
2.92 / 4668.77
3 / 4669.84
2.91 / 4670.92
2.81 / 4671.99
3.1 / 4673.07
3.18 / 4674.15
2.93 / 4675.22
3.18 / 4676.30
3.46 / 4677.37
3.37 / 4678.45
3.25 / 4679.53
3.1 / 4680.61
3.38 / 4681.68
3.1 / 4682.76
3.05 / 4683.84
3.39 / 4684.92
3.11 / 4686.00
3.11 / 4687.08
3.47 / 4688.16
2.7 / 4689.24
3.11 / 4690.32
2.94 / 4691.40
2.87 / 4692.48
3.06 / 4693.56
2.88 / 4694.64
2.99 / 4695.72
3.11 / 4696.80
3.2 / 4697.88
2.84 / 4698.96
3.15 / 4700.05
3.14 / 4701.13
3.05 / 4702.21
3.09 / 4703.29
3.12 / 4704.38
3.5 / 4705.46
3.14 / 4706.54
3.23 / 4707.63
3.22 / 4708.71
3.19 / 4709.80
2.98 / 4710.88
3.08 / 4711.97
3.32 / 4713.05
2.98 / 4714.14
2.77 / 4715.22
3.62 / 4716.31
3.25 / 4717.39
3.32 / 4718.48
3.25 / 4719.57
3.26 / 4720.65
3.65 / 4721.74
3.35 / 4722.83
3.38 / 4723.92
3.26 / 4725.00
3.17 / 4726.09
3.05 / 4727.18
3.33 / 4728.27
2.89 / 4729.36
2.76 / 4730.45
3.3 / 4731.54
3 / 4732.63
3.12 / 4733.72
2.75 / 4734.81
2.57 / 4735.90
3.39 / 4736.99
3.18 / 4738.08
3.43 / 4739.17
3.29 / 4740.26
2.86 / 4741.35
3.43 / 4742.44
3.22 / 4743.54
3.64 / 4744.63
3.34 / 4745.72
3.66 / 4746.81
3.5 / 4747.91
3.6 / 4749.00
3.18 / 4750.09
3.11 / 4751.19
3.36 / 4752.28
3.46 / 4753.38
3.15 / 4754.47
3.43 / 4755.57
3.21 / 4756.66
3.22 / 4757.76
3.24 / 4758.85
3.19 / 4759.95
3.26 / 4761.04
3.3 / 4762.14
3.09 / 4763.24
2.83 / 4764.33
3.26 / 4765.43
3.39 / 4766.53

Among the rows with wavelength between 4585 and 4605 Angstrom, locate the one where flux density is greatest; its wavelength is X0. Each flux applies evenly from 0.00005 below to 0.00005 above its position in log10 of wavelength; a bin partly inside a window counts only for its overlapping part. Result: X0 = 4604.71 Angstrom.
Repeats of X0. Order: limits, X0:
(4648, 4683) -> 4660.17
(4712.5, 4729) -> 4721.74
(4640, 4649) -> 4648.39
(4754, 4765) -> 4755.57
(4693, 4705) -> 4697.88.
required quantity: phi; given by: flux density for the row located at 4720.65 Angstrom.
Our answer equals 3.26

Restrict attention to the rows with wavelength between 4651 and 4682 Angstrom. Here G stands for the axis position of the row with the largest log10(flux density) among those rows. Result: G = 4660.17 Angstrom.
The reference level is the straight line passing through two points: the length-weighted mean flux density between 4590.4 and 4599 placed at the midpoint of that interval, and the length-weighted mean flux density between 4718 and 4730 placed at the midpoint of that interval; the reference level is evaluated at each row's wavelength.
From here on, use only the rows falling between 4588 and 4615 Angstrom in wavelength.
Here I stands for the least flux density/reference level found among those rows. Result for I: 0.89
